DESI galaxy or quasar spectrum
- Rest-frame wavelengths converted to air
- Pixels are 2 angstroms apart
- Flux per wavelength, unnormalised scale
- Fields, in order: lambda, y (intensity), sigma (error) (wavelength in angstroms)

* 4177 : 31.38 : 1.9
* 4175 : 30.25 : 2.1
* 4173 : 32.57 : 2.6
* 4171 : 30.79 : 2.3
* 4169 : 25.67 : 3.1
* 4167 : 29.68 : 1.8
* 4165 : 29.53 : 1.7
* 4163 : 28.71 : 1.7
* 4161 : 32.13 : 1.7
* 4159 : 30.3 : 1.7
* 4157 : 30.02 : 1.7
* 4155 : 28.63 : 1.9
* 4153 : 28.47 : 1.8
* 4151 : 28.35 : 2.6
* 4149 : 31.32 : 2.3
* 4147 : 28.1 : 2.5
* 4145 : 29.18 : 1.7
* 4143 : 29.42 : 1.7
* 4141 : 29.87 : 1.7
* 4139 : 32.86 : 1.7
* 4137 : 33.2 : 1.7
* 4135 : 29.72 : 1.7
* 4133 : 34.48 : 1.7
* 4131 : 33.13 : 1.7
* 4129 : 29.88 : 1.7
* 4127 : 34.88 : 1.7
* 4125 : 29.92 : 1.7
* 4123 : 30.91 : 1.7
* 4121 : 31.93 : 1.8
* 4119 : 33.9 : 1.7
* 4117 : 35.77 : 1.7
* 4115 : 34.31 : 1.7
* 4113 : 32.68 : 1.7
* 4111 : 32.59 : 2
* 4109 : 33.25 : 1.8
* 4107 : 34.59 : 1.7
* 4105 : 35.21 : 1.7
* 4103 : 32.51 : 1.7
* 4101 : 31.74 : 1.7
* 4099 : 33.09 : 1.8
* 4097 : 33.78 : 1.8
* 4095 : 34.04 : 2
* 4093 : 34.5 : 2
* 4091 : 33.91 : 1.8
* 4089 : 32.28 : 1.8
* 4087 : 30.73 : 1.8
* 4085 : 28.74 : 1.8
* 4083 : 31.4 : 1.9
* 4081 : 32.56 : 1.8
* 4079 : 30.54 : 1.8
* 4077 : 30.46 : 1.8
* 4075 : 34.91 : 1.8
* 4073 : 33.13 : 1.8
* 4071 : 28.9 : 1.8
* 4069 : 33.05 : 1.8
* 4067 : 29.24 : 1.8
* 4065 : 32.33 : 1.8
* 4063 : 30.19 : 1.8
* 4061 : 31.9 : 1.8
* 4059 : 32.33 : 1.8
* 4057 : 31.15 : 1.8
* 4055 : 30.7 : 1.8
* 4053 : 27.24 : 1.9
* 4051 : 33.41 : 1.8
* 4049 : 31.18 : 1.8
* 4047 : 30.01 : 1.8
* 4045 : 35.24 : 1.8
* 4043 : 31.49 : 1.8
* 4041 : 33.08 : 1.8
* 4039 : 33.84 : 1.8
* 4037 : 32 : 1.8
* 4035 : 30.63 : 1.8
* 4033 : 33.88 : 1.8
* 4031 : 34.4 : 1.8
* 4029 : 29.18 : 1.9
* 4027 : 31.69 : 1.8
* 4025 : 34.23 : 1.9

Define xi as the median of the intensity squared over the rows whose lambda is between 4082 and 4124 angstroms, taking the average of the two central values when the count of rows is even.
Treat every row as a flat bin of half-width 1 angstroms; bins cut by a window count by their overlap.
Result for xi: 1095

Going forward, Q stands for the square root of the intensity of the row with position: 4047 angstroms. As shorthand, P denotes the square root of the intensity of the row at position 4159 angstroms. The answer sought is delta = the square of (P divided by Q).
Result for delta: 1.01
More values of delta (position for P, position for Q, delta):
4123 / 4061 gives 0.97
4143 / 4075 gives 0.84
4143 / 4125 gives 0.98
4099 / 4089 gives 1.03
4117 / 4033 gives 1.06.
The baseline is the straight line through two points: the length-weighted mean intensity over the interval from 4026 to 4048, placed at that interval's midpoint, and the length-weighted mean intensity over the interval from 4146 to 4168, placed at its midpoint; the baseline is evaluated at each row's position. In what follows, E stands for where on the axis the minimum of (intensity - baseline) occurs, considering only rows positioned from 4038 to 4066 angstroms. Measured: 4053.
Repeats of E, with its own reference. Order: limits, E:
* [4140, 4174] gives 4169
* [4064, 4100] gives 4071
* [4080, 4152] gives 4085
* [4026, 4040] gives 4029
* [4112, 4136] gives 4125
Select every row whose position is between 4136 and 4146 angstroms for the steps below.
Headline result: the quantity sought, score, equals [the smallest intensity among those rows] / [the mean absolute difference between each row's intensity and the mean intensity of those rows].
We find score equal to 17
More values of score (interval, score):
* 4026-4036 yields 17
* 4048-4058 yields 19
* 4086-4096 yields 24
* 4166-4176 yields 15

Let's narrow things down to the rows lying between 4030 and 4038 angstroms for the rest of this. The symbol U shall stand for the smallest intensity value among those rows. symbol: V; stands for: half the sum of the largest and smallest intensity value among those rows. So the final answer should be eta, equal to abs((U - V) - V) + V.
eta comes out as 67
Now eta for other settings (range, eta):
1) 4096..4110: 69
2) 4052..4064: 62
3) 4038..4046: 69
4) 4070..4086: 67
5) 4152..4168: 62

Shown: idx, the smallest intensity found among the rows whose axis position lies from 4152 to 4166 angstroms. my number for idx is 28.47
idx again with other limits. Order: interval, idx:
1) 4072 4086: 28.74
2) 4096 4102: 31.74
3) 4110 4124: 30.91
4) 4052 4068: 27.24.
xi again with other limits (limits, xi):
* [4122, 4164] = 895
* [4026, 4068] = 1004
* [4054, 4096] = 1018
